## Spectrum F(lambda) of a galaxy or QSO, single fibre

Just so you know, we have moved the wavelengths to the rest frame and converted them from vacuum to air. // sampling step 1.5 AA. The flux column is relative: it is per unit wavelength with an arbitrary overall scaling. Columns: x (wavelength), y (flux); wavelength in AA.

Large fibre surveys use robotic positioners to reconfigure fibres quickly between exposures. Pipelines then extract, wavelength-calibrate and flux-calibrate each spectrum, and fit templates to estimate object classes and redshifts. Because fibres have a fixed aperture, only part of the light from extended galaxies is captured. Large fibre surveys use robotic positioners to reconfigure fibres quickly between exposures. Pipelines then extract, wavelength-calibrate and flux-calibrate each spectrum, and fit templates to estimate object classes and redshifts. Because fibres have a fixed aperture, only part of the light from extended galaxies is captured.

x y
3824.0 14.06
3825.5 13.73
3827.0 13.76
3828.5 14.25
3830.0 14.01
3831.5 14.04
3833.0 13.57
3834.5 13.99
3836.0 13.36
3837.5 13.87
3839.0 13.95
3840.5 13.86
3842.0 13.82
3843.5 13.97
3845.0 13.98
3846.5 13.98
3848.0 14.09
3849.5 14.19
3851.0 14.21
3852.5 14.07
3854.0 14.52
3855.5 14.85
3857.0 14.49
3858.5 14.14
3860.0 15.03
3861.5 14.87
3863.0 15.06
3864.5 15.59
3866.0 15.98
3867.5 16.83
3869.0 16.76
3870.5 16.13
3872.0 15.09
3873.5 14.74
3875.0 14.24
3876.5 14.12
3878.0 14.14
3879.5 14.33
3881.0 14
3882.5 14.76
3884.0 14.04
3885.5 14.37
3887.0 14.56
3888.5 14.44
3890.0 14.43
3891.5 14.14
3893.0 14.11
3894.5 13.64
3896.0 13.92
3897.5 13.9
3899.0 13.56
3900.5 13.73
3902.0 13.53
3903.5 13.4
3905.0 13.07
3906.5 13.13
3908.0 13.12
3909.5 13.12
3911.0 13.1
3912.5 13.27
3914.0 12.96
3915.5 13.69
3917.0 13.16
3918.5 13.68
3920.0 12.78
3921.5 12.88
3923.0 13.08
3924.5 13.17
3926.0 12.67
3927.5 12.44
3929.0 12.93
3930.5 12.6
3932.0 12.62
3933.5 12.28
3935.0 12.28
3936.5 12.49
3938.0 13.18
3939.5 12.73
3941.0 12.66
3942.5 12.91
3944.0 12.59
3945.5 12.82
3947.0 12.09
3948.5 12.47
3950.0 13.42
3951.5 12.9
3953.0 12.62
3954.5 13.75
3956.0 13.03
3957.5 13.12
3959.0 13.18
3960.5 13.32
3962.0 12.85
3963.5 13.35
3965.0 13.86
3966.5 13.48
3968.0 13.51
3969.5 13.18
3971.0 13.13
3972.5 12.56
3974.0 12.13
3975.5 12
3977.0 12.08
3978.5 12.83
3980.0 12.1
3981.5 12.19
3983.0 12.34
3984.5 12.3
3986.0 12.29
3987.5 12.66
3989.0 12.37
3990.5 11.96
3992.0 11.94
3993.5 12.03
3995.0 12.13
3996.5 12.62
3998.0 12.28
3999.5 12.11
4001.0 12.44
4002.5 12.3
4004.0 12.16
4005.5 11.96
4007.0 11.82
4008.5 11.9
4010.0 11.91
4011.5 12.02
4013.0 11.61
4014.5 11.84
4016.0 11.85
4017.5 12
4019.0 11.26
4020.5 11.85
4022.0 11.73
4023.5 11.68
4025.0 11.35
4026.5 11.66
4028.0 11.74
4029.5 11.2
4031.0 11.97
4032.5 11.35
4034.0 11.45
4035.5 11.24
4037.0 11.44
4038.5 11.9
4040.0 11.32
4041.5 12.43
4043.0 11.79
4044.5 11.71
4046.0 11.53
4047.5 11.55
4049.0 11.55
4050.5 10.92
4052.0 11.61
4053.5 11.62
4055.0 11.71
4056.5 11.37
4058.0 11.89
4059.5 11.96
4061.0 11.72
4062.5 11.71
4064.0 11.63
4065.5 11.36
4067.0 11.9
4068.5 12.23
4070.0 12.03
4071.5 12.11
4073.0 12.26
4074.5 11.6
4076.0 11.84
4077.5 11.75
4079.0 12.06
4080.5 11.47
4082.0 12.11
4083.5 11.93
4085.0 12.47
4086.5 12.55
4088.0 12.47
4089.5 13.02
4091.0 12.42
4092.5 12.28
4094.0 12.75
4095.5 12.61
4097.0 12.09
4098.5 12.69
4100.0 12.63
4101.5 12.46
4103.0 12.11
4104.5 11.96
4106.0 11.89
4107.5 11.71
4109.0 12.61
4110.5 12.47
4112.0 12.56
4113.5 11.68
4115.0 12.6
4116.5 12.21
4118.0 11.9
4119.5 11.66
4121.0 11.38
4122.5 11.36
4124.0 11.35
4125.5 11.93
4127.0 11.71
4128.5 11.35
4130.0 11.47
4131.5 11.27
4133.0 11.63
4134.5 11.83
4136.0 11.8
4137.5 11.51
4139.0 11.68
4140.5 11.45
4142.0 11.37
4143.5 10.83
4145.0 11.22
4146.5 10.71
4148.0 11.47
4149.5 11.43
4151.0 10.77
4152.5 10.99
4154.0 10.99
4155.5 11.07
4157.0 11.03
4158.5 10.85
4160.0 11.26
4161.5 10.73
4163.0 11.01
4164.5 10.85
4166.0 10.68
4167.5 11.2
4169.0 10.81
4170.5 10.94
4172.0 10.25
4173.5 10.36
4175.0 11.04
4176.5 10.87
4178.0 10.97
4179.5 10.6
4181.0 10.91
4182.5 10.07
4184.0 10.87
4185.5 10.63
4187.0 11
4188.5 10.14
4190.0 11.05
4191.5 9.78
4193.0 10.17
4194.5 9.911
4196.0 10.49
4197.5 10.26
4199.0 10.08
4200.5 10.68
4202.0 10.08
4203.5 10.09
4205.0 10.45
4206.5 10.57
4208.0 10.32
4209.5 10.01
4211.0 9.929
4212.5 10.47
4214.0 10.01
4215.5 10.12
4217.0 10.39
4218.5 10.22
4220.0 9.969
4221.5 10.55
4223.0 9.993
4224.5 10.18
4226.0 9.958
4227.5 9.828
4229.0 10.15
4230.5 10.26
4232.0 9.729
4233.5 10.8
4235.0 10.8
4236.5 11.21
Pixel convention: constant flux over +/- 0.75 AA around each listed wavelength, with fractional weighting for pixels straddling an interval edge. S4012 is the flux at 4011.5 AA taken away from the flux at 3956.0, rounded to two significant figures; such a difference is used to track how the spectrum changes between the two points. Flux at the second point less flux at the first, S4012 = 1.0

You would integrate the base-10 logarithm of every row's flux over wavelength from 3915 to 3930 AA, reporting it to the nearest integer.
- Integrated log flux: 17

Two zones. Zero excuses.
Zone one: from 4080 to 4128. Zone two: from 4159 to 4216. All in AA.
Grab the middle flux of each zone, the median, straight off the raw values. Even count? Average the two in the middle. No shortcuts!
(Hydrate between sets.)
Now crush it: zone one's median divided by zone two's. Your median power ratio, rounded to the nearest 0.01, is 1.15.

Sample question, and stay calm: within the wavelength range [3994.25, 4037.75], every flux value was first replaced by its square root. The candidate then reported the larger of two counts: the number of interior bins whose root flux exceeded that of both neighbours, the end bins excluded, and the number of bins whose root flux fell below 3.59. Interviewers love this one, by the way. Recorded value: 29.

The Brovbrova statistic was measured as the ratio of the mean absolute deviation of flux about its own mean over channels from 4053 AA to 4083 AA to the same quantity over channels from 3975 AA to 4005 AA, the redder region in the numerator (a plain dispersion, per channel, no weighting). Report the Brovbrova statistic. 1.19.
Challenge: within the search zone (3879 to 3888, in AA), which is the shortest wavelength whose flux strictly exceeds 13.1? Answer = 3879.5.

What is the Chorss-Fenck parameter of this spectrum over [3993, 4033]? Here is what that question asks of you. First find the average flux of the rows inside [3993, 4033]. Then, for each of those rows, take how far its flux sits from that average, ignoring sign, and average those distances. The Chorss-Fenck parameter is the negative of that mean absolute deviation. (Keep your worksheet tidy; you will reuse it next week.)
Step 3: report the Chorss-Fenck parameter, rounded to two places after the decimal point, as -0.26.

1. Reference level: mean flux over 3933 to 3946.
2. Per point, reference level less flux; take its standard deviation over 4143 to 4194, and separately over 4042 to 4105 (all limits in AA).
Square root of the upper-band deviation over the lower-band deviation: 0.93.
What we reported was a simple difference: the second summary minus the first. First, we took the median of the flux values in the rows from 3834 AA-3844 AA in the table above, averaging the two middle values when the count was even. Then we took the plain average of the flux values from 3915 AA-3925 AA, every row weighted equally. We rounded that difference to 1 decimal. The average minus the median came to -0.7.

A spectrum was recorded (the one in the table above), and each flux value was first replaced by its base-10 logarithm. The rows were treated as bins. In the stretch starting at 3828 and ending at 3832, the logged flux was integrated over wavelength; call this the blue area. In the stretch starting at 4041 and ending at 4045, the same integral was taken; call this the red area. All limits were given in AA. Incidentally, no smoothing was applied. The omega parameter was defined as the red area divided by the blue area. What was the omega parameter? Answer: 0.9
